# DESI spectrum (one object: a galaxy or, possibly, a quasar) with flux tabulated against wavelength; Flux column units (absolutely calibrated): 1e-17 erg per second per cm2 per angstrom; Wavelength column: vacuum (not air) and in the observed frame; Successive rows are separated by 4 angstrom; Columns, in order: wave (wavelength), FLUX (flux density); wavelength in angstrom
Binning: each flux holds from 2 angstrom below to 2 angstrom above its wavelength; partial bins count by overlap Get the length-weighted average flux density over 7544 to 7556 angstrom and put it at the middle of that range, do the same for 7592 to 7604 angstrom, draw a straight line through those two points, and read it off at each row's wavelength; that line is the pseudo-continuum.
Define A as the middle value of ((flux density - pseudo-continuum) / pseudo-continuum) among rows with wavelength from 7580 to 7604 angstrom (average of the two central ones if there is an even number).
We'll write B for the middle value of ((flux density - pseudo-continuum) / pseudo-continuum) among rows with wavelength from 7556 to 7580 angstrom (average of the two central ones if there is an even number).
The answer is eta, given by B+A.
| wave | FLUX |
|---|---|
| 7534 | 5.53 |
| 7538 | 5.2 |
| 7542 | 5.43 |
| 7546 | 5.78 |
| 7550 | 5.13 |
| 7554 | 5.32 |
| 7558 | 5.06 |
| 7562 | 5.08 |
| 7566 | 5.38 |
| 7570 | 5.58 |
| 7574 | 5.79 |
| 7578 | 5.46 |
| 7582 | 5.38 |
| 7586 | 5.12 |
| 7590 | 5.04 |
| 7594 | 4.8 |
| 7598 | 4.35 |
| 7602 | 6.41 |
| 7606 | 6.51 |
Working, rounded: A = -0.0293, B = 0.02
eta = -0.01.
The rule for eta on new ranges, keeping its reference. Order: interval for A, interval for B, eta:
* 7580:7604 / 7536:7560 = -0.06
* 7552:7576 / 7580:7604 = -0.03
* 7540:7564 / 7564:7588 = 0.00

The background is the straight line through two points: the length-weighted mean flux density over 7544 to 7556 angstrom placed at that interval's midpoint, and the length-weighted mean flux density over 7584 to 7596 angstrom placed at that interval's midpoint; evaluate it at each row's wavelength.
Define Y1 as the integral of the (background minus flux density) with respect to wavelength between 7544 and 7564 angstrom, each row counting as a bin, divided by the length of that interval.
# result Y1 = 0.09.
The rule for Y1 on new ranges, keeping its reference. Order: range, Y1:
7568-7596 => -0.24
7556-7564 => 0.23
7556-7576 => -0.14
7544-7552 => -0.02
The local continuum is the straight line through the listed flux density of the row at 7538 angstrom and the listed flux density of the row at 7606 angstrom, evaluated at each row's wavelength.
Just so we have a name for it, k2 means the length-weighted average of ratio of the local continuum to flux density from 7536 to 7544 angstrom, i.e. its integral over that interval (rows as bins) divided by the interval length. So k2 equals 0.99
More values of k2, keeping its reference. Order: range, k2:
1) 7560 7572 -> 1.07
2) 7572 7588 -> 1.11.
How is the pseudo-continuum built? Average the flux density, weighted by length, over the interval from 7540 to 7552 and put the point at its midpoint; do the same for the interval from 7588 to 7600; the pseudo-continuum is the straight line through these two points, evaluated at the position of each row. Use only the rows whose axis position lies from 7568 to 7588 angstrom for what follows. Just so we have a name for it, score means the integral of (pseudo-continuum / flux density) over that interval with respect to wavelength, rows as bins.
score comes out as 18.2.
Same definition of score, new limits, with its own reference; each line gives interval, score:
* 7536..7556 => 20.3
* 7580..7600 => 19.5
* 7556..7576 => 19.2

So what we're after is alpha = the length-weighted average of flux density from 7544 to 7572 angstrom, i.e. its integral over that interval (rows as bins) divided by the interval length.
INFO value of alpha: 5.33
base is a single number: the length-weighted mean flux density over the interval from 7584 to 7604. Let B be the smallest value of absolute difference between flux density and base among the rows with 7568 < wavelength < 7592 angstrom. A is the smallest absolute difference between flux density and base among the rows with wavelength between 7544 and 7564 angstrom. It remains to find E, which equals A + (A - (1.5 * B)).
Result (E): -0.01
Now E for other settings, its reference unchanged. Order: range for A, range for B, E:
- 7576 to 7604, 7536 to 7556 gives 0.03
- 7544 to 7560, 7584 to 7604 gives -0.01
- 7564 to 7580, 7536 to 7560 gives 0.45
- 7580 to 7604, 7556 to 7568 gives -0.05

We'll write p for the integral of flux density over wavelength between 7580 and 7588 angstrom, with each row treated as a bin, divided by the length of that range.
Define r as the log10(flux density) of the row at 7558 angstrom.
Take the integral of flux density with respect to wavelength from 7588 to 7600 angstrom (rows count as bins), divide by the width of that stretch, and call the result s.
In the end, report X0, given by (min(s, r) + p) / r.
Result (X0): 8.5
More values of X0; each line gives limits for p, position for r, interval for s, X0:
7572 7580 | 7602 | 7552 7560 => 8.0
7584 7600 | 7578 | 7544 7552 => 7.5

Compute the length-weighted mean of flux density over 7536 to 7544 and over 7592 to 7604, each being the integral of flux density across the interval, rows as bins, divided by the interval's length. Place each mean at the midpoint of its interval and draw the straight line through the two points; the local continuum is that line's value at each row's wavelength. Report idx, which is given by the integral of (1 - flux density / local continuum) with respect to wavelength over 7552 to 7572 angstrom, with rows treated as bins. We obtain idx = -0.1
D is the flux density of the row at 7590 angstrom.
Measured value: 5.04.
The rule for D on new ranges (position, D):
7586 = 5.12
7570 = 5.58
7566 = 5.38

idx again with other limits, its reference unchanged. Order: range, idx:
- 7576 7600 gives 0.9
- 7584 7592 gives 0.2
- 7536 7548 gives -0.4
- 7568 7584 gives -1.0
